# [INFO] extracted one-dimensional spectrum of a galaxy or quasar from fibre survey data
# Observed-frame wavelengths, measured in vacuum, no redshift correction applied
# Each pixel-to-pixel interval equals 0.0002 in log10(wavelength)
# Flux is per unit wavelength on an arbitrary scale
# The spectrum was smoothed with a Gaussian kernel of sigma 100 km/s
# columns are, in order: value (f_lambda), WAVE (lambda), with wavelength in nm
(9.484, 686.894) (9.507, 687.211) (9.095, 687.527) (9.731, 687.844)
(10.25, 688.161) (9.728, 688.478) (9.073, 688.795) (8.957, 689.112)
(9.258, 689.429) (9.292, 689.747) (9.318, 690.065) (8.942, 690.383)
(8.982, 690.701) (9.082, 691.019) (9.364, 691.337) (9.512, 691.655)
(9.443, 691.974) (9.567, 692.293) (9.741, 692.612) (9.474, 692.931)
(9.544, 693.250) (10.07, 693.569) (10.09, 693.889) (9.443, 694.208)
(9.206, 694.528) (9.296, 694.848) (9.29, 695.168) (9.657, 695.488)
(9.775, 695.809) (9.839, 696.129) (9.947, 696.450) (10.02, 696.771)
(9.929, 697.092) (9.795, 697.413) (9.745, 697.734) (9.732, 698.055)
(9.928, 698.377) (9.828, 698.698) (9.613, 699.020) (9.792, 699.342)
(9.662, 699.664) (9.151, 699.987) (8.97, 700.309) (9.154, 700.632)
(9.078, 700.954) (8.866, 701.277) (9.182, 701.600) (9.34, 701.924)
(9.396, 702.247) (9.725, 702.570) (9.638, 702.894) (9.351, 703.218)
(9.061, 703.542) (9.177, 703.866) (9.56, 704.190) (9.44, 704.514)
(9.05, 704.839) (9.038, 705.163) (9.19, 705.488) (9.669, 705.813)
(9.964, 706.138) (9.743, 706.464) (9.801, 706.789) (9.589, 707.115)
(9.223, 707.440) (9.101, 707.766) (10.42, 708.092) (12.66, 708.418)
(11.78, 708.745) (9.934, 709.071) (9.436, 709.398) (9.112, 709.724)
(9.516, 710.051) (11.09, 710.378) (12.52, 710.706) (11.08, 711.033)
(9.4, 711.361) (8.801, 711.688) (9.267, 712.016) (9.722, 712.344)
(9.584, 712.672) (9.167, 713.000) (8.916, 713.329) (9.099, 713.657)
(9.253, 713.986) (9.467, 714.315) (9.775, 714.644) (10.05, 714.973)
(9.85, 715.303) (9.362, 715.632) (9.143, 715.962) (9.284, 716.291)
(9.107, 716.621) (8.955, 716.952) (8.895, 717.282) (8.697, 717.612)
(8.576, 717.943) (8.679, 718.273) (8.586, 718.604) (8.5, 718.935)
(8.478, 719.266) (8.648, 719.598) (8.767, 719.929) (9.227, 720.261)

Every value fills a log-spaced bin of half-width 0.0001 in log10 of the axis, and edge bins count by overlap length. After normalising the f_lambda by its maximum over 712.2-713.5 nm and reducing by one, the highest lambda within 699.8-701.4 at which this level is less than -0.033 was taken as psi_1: 701.277 nm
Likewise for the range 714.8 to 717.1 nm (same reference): 716.952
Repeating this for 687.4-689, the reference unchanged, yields 688.795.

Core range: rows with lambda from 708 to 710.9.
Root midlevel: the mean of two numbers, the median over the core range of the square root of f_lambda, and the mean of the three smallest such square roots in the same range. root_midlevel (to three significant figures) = 3.14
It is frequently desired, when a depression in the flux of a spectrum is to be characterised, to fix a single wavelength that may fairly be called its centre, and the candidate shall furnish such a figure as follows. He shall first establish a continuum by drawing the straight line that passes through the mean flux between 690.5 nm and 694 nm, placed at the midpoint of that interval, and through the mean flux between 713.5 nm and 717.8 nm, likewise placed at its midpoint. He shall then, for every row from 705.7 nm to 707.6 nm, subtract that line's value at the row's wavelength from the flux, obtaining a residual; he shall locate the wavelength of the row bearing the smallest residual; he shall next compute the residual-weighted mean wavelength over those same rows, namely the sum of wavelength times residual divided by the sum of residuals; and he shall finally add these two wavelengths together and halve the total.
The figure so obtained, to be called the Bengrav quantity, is 706.88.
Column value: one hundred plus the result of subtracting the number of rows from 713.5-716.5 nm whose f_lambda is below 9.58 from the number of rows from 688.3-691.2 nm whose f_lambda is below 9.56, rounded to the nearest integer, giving 102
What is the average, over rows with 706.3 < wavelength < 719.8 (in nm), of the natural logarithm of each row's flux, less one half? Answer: 1.75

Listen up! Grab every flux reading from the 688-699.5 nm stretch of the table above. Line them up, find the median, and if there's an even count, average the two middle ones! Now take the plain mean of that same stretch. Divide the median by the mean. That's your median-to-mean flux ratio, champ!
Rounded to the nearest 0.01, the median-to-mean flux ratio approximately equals 1.00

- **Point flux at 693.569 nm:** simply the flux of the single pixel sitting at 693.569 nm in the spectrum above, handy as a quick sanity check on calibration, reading 10.07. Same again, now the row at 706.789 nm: 9.801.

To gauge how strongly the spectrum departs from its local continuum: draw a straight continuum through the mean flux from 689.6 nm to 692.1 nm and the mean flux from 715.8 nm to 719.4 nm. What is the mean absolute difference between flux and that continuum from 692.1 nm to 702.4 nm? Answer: 0.45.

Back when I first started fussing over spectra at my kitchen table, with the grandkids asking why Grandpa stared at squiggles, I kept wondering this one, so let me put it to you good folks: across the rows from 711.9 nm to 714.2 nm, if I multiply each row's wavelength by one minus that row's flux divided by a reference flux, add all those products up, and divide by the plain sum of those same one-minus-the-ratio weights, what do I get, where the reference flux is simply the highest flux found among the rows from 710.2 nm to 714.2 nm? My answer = 713.03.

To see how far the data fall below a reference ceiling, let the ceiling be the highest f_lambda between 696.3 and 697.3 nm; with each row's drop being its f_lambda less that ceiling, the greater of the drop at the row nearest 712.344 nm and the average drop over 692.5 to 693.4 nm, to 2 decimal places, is -0.30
